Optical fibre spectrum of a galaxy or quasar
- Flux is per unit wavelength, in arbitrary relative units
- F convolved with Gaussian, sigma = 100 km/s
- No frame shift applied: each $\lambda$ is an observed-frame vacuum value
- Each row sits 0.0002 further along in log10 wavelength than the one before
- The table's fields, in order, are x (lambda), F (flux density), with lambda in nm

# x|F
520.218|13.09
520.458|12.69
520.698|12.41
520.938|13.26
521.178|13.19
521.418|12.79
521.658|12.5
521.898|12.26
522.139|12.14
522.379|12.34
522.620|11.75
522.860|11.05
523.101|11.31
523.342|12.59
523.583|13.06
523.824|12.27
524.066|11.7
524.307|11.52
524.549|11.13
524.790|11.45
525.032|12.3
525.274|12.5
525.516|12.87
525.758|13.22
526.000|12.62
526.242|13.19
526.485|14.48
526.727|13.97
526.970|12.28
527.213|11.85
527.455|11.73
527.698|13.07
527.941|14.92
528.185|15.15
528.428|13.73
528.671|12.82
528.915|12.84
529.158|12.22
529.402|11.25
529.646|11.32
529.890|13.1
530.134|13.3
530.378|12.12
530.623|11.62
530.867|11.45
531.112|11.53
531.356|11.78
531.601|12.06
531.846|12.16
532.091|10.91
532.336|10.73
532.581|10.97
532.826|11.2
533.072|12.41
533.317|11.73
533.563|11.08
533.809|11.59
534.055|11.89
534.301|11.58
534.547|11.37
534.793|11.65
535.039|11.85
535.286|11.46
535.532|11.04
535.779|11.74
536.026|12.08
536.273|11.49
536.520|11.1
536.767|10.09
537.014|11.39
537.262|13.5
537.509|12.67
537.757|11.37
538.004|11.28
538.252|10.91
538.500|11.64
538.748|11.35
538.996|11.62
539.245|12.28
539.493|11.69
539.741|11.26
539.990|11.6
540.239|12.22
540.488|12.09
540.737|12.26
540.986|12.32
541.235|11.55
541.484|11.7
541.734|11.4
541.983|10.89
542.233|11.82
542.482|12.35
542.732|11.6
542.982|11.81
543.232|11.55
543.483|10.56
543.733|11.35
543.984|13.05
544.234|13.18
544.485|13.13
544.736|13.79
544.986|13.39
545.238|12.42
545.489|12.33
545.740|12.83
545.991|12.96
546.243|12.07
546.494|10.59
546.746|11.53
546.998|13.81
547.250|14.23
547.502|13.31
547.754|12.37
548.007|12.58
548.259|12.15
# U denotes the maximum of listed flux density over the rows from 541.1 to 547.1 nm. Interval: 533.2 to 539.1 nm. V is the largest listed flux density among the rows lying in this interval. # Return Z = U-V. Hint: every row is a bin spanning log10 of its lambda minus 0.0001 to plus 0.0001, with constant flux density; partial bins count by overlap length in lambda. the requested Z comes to 0.3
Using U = 13.81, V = 13.5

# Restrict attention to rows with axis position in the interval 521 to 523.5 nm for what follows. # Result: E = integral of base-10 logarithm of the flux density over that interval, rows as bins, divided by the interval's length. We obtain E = 1.09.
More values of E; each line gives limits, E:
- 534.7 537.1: 1.06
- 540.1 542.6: 1.07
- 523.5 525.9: 1.09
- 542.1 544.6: 1.08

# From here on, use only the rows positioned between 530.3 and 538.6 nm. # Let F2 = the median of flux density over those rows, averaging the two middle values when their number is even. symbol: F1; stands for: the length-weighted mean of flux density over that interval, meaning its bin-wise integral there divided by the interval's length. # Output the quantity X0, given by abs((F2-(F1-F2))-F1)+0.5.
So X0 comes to 0.53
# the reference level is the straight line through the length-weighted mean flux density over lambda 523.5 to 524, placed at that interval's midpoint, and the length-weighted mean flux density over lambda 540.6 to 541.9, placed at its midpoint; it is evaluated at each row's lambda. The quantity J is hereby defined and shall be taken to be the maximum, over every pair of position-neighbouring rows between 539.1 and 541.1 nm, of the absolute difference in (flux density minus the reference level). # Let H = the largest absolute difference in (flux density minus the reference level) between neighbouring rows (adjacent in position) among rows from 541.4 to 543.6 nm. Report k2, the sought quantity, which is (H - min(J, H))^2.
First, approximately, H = 1.0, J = 0.6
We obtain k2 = 0.12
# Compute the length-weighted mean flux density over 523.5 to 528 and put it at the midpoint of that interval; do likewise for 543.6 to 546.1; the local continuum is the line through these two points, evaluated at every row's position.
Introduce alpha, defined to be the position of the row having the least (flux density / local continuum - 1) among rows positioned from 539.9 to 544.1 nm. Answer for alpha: 543.483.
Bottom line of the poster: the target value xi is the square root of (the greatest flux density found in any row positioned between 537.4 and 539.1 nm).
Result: 3.56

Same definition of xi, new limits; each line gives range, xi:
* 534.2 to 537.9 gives 3.67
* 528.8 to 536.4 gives 3.65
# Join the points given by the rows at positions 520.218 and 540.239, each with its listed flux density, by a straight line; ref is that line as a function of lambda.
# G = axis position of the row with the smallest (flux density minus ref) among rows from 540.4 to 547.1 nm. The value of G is 543.483 nm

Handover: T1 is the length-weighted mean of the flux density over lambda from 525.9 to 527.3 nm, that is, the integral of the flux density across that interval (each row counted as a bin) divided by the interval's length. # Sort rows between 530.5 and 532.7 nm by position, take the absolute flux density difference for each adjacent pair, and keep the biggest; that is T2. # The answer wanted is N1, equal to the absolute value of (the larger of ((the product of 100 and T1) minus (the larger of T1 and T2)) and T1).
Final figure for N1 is 1297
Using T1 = 13.1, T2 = 1.25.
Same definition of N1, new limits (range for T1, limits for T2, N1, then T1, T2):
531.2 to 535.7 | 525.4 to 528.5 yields 1141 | 11.5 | 1.85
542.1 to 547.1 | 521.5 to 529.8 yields 1217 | 12.3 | 1.85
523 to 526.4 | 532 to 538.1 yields 1217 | 12.3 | 2.11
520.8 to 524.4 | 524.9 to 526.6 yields 1213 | 12.3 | 1.29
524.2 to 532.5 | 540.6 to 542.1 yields 1232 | 12.4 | 0.77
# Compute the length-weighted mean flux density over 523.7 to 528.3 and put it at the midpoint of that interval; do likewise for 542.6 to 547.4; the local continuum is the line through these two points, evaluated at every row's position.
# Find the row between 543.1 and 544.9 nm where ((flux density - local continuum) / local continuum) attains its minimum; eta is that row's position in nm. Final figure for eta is 543.483 nm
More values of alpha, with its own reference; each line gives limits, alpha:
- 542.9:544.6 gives 543.483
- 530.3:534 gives 532.336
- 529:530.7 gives 529.402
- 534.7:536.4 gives 535.532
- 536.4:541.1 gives 536.767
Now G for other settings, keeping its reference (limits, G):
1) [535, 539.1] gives 536.767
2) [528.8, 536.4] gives 532.336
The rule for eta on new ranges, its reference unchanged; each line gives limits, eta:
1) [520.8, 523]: 522.860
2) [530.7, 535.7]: 532.336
